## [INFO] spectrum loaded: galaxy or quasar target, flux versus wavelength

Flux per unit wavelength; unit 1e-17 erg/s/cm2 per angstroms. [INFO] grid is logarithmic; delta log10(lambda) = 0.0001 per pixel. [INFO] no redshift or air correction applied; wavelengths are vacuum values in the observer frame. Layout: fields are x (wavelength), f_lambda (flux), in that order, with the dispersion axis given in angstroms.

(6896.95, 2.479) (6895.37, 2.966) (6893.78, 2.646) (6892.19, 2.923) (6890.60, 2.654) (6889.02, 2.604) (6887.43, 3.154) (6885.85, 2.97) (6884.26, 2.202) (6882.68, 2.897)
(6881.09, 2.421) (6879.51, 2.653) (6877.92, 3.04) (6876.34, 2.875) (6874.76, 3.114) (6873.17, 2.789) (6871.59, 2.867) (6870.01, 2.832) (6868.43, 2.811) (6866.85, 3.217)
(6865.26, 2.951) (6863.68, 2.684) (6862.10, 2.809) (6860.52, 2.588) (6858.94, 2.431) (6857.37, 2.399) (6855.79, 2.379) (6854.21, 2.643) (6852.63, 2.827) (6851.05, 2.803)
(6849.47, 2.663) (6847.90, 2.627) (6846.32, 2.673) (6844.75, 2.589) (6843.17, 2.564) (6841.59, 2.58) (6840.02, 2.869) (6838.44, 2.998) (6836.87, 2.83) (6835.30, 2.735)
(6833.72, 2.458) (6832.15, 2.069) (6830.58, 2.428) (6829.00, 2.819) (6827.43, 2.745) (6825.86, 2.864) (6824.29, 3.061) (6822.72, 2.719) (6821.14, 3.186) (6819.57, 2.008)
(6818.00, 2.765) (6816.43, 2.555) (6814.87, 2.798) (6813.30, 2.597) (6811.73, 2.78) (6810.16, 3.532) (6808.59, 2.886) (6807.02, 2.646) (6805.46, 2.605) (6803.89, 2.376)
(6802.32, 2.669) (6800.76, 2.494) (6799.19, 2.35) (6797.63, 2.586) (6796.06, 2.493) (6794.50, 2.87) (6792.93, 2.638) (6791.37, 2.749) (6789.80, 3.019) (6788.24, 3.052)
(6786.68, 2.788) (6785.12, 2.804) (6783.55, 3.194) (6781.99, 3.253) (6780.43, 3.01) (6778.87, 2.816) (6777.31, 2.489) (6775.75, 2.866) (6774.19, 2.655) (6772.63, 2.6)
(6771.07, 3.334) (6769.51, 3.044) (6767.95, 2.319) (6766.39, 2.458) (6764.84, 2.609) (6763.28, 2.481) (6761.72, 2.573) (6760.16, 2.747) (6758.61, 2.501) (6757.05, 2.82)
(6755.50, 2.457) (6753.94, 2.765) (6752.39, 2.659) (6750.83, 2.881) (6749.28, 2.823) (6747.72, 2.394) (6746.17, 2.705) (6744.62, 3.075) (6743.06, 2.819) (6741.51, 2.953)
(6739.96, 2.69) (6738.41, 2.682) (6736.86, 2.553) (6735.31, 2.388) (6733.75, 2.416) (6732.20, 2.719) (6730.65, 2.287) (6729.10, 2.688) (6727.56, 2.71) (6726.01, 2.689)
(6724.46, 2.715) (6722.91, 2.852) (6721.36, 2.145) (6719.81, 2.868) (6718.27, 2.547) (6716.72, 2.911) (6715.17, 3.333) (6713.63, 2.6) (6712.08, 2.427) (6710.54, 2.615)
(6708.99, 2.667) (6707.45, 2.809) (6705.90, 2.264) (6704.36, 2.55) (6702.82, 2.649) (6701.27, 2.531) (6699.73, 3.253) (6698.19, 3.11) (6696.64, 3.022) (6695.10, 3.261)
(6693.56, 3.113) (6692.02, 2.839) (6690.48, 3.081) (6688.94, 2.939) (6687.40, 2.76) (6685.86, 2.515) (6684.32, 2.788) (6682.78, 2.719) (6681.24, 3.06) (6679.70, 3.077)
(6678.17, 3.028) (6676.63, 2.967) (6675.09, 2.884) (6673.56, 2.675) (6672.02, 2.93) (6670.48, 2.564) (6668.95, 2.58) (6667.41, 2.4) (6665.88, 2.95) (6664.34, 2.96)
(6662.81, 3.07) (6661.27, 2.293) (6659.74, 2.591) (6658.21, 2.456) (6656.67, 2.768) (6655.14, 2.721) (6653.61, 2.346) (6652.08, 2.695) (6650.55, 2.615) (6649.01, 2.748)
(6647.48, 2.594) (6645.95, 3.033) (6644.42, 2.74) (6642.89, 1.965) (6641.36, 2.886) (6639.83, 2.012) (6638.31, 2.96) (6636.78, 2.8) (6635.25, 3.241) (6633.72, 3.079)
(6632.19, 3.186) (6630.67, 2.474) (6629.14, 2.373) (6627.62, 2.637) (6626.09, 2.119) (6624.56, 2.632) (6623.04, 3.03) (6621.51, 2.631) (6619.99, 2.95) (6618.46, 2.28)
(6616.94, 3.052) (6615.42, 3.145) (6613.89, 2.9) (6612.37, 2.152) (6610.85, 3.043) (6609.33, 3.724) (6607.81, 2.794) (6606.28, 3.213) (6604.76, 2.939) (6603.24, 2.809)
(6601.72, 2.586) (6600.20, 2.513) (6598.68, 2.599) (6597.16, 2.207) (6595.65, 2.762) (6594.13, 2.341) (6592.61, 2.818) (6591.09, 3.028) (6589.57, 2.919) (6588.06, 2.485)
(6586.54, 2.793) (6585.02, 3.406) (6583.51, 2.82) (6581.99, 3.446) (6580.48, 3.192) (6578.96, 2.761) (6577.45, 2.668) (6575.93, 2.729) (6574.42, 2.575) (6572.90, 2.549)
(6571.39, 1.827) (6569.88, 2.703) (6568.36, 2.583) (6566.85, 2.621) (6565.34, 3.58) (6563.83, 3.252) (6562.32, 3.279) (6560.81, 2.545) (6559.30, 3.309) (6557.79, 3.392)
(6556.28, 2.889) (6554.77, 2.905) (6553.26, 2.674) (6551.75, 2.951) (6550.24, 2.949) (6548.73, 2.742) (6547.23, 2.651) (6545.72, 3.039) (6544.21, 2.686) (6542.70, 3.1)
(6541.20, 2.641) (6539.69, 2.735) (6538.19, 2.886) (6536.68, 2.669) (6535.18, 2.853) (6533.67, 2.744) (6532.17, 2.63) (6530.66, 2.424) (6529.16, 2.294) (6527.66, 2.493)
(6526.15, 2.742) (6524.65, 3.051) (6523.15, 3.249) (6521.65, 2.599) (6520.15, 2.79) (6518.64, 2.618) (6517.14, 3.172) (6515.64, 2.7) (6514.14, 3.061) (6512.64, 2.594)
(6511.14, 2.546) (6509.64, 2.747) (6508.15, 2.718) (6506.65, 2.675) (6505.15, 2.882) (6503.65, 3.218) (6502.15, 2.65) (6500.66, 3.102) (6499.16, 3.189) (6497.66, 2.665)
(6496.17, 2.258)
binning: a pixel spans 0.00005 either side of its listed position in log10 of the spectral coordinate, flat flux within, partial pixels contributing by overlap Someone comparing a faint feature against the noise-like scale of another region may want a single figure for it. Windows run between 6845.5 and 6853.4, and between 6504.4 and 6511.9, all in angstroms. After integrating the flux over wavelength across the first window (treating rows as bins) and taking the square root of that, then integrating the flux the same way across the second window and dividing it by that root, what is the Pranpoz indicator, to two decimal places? 4.39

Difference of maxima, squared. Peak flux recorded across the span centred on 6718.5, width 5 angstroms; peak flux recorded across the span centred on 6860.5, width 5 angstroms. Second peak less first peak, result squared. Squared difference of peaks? 0.010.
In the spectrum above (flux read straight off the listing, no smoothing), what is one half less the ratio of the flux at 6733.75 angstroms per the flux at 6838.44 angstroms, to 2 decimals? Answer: -0.31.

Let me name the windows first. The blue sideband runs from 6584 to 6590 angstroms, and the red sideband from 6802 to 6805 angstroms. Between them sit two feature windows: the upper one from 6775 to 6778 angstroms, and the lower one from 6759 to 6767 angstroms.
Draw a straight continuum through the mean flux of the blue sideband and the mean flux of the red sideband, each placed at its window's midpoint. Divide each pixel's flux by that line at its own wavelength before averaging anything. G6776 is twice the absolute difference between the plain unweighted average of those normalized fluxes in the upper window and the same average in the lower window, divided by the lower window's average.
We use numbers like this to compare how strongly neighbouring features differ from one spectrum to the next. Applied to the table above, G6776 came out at 0.10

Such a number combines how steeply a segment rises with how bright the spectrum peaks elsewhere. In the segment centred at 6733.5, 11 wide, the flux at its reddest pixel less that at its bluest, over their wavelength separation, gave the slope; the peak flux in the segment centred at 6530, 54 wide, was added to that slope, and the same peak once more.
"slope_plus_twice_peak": 6.50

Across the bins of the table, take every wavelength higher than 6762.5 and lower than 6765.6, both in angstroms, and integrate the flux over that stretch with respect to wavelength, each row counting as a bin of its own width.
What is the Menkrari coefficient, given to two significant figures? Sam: 7.9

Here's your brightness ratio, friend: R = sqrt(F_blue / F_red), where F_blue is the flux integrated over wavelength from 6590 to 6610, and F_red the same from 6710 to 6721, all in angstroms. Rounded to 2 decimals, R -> 1.36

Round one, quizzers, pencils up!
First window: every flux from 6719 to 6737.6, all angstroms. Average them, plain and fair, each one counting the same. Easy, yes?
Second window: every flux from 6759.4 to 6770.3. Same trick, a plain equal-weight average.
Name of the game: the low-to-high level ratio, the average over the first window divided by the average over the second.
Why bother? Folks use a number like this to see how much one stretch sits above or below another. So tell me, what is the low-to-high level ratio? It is 0.993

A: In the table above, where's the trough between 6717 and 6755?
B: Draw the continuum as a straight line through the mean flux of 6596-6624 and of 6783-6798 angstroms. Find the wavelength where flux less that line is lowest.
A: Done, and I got 6721.36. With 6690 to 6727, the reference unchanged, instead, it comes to 6721.36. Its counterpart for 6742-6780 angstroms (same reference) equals 6767.95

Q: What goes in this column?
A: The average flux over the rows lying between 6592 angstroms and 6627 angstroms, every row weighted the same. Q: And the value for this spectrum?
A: 2.75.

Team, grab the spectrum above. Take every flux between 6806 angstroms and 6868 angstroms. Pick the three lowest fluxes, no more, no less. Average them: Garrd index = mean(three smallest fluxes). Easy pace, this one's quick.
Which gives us 2.15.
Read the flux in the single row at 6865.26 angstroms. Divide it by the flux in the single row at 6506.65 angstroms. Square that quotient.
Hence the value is 1.2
